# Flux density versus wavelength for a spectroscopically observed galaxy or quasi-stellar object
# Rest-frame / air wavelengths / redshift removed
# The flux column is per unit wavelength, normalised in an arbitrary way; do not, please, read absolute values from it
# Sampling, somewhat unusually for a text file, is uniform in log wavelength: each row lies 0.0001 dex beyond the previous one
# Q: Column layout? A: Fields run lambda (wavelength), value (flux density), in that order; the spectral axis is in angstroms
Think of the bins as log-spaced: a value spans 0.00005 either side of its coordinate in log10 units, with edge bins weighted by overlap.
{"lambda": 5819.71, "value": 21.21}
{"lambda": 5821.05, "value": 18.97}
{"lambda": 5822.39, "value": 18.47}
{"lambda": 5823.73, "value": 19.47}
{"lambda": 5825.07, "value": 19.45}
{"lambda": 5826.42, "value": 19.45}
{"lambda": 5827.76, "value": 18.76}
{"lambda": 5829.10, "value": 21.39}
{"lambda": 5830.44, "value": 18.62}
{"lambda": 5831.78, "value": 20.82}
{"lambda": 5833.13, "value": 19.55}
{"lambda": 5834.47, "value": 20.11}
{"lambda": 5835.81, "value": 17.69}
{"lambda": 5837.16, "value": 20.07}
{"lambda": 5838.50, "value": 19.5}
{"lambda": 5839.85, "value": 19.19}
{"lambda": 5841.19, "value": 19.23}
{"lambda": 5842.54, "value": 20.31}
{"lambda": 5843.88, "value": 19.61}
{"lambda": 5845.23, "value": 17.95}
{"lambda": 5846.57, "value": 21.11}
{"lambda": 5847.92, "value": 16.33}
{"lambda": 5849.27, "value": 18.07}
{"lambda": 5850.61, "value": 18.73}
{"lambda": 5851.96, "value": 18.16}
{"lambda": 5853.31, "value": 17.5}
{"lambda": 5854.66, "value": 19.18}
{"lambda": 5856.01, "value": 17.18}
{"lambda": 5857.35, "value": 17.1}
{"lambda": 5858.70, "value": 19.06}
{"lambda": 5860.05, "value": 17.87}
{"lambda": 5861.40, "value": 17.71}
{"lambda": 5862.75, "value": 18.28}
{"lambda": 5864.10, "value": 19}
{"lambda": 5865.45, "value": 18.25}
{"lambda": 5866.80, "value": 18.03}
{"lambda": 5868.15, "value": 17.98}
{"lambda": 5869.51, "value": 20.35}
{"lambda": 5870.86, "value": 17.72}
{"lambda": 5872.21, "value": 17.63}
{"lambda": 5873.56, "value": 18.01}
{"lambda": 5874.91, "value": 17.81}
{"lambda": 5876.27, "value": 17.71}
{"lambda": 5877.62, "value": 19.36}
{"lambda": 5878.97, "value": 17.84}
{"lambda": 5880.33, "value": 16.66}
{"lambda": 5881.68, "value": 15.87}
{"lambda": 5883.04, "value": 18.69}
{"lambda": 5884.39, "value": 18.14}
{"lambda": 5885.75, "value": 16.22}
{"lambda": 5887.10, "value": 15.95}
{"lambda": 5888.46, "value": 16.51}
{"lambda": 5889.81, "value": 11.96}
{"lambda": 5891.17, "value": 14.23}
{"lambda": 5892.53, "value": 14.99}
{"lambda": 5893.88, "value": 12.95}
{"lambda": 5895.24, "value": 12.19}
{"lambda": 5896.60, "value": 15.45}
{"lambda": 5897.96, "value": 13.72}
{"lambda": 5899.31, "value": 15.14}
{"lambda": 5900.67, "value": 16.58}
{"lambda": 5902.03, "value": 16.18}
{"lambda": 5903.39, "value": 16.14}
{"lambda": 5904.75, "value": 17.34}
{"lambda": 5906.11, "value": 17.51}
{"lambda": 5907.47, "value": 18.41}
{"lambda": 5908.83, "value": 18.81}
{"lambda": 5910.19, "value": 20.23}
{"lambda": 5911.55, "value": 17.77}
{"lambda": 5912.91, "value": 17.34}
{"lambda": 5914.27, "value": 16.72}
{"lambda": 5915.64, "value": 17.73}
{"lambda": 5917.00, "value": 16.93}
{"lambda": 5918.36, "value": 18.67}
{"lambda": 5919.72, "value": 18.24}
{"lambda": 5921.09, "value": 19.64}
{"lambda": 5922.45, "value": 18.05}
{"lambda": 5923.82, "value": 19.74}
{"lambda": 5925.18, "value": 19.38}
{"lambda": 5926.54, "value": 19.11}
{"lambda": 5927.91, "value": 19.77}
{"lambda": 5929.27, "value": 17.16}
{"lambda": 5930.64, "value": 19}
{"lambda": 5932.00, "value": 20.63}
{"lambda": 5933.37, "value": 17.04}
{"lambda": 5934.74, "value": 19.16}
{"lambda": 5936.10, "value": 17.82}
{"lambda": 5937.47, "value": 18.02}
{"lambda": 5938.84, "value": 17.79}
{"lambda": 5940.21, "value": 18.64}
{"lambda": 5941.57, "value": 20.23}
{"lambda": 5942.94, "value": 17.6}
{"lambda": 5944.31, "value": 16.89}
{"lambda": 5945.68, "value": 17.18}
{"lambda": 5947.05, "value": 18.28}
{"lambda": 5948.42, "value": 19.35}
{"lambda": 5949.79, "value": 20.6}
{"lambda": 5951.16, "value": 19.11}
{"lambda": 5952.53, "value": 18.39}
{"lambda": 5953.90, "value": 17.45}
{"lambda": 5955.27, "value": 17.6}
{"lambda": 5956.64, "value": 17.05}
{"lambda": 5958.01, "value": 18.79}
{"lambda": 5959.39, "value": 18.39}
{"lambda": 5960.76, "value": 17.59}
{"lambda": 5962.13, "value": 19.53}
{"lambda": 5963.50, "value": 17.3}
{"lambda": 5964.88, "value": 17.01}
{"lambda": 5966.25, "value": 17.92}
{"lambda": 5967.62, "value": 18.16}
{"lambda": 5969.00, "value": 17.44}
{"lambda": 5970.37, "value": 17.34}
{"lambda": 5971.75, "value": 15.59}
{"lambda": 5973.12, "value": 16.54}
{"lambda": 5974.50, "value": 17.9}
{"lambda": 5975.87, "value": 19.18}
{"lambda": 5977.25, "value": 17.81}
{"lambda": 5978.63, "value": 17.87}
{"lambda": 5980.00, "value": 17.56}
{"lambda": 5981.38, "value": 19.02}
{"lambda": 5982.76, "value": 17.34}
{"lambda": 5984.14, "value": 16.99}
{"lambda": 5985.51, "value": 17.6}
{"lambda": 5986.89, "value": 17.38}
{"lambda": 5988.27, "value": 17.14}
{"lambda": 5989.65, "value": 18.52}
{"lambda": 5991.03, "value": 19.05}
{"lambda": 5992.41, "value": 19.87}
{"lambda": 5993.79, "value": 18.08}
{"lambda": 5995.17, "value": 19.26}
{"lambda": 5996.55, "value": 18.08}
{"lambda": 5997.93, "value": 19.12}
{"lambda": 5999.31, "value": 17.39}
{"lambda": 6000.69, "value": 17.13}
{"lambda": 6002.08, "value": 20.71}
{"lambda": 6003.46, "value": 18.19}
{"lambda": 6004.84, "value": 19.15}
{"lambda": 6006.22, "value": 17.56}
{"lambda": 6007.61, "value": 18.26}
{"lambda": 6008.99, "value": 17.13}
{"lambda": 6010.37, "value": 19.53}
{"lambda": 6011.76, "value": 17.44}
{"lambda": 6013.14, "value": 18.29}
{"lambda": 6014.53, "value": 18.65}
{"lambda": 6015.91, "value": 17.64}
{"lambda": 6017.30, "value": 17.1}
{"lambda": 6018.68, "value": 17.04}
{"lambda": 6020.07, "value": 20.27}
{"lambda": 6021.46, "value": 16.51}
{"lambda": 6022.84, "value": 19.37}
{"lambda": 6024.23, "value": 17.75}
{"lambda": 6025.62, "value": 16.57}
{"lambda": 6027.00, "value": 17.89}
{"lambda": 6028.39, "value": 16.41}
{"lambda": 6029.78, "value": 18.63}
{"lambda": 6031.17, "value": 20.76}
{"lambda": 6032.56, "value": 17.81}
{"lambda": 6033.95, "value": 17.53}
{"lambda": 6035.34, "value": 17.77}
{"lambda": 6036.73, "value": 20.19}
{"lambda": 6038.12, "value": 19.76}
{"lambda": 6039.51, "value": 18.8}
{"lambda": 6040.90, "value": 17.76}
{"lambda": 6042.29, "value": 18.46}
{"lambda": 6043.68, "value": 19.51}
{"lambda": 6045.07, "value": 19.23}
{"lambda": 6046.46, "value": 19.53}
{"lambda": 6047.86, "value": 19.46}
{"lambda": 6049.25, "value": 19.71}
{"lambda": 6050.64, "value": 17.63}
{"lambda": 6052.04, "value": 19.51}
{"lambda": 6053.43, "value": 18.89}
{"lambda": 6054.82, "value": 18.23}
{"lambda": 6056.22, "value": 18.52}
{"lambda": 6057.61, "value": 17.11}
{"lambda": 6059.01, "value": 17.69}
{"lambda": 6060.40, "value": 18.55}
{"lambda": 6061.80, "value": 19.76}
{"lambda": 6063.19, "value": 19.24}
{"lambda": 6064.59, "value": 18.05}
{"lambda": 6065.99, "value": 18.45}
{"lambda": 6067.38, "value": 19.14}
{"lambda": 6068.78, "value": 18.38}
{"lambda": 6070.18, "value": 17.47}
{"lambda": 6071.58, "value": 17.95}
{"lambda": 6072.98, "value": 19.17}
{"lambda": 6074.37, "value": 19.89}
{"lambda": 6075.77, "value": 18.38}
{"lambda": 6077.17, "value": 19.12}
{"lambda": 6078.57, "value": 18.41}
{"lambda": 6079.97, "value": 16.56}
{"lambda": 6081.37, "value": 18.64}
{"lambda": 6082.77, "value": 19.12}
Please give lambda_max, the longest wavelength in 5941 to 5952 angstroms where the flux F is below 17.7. 5945.68 angstroms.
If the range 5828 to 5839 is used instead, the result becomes 5835.81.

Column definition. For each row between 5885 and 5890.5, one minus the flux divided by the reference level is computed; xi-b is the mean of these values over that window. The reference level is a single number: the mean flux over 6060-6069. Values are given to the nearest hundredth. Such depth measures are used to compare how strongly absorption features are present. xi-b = 0.19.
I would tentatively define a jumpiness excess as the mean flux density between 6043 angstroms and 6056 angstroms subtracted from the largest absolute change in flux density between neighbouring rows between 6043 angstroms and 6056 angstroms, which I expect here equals -17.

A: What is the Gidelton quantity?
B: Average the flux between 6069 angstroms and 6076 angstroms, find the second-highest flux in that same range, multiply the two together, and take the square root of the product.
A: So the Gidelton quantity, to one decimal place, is 18.9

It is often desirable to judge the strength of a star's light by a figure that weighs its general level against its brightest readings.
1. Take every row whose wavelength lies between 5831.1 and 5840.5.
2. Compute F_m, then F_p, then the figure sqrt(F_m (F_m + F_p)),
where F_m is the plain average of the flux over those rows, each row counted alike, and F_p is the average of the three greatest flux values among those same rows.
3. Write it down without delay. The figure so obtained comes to 27.9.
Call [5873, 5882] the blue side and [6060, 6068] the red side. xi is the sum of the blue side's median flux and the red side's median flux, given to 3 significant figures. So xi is 36.7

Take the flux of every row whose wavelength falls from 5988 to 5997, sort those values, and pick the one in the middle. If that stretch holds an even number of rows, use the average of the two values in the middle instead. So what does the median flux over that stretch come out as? 18.5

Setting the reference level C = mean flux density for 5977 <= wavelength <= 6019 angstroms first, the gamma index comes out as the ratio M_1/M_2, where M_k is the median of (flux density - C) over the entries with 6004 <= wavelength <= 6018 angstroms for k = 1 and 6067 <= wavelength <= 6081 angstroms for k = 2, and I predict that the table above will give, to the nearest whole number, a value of -1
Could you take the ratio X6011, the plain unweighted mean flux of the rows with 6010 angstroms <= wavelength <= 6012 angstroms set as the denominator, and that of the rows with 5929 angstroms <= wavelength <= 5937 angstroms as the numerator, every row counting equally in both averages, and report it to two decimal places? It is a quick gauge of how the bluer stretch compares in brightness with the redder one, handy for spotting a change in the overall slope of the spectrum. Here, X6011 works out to 1.00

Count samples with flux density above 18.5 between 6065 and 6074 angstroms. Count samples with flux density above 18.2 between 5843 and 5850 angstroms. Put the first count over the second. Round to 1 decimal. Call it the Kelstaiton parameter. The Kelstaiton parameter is 1.0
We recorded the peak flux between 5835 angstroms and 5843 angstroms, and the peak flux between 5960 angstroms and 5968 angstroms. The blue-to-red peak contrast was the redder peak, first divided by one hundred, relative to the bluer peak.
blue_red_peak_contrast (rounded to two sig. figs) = 0.0096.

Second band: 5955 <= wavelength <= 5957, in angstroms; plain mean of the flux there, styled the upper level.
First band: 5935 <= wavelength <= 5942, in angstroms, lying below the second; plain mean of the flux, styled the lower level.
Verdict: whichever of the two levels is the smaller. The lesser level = 17.3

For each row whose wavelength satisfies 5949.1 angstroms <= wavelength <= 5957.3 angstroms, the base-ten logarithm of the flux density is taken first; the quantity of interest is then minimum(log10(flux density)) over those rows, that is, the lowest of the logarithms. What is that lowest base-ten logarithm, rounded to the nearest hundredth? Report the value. 1.23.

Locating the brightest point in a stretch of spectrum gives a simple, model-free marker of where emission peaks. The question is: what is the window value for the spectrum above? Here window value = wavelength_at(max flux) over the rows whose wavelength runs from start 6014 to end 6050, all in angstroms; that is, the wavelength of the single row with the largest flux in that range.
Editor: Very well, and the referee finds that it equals 6031.17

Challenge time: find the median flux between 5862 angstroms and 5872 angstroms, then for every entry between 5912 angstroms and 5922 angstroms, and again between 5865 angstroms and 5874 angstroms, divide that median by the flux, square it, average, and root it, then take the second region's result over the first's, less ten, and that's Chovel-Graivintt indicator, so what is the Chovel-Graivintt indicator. -9.02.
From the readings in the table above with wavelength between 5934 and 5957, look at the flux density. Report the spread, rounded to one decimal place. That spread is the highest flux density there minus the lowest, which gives 3.7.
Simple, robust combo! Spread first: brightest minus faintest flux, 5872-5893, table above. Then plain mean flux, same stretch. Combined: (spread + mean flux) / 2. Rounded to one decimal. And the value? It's 12.1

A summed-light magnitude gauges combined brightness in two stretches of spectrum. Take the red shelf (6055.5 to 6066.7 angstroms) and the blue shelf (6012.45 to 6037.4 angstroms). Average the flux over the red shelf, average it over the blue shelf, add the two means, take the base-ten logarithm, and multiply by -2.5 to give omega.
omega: -3.91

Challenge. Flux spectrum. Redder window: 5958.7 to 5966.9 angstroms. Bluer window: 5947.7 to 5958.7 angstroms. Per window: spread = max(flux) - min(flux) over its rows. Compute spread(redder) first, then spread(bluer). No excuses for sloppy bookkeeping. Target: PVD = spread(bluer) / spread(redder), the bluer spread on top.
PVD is 1.41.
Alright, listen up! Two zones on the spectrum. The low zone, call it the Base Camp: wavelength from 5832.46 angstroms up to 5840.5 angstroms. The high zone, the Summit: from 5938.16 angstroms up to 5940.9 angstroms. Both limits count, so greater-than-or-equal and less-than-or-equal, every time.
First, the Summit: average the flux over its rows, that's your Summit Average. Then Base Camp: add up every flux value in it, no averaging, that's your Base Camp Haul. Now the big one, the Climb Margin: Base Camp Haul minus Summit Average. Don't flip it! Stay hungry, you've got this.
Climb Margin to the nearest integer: 98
